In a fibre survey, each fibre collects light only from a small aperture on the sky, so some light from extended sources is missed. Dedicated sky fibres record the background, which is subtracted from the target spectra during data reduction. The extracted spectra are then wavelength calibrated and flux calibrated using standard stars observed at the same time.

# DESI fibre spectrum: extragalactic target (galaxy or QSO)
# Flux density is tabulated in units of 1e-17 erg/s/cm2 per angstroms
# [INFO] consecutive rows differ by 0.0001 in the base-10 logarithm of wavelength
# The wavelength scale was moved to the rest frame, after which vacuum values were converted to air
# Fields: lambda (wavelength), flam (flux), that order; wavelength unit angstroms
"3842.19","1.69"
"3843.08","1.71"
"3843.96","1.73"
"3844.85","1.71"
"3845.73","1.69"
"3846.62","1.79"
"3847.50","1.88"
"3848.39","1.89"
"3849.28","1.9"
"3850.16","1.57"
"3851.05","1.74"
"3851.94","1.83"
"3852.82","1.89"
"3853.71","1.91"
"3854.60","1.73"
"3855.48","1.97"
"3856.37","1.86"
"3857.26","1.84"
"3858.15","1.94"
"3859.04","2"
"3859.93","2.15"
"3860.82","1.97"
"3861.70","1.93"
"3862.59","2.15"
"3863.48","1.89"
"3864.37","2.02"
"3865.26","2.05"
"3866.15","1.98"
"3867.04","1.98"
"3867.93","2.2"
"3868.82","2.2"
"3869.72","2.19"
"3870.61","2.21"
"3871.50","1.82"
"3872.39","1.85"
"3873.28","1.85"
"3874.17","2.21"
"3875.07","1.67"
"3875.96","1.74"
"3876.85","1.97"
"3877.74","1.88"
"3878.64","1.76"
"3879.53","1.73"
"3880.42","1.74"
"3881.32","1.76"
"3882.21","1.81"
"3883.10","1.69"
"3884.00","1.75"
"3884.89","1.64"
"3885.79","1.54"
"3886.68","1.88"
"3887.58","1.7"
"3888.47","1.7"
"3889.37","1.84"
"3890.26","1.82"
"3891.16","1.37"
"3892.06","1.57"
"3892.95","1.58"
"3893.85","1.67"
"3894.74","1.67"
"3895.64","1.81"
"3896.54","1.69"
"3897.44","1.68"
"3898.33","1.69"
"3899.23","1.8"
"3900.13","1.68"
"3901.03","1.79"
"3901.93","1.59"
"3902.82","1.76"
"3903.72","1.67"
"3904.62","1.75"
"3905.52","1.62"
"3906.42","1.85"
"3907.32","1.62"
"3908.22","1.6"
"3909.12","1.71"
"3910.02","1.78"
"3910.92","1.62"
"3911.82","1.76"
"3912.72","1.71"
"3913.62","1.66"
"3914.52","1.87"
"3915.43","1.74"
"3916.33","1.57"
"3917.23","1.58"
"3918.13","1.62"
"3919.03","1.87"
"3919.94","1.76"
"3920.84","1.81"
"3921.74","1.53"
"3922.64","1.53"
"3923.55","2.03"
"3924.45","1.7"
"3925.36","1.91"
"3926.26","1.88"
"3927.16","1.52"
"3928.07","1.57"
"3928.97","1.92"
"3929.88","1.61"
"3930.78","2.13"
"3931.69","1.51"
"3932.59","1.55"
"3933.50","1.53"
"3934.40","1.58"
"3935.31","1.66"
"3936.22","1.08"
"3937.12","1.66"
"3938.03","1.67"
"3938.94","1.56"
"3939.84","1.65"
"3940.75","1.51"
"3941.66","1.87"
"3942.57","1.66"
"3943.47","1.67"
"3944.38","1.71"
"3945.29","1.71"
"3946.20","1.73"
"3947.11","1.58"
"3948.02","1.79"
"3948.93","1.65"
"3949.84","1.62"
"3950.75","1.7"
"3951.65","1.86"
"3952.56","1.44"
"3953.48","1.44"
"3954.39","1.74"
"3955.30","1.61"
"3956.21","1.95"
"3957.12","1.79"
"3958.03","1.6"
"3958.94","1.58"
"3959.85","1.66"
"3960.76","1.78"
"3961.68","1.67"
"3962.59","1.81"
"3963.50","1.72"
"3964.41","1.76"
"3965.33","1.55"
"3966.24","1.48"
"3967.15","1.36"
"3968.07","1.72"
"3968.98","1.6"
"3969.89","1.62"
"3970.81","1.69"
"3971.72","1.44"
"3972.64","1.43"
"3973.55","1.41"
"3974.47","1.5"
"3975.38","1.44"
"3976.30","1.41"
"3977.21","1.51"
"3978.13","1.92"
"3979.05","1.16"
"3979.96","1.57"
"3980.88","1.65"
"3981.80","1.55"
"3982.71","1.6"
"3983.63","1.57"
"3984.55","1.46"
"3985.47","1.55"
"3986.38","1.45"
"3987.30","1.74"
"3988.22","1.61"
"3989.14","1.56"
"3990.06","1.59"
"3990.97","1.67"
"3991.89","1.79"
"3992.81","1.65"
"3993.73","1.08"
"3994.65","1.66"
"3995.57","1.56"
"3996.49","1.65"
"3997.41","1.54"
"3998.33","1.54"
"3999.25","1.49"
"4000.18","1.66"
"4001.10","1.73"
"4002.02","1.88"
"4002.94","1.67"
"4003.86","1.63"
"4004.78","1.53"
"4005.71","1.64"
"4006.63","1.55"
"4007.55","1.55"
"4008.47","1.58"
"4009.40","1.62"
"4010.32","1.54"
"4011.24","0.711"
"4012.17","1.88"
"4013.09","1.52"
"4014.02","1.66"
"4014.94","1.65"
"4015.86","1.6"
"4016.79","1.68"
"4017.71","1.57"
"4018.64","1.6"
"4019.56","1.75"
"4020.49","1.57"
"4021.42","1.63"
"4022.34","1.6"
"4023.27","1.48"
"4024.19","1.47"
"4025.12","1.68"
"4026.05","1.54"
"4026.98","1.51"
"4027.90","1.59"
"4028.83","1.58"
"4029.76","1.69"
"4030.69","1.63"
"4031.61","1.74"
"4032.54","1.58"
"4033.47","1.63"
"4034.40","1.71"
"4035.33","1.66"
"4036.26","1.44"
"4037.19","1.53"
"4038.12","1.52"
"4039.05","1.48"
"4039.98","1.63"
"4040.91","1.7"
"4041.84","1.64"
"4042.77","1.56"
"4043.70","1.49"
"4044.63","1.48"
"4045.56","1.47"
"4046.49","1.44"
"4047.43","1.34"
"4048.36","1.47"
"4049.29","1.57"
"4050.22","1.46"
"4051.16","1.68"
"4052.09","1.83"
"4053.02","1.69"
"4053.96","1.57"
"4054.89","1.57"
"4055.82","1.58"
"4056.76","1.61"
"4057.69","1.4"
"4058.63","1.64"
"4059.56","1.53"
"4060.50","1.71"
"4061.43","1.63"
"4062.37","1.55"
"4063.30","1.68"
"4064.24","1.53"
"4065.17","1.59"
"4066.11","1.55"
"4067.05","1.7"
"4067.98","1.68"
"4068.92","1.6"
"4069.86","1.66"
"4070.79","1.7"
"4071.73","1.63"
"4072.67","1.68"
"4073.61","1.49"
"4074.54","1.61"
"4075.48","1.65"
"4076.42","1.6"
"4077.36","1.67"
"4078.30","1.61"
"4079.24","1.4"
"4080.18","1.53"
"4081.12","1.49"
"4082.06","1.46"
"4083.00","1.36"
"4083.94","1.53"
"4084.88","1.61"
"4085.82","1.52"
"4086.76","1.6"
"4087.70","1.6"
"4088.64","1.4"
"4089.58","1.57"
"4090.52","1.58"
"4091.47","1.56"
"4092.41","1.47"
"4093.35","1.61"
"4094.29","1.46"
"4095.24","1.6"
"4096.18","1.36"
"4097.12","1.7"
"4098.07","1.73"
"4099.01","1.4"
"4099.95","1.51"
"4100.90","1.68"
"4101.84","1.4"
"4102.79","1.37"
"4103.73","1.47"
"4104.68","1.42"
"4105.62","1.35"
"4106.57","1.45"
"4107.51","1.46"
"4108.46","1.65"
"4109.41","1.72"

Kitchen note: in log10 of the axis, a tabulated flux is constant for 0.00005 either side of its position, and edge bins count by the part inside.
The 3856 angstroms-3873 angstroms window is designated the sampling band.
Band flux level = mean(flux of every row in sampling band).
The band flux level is 2.01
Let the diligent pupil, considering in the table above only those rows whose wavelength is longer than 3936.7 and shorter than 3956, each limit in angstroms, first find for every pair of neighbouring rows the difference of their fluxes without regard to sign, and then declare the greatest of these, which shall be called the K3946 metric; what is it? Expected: 0.4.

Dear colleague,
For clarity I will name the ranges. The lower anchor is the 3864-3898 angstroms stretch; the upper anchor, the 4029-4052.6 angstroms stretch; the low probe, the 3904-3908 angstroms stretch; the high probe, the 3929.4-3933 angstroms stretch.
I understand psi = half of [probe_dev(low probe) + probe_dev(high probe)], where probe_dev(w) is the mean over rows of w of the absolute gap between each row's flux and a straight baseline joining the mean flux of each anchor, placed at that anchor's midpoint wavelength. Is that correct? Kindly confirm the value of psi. 0.17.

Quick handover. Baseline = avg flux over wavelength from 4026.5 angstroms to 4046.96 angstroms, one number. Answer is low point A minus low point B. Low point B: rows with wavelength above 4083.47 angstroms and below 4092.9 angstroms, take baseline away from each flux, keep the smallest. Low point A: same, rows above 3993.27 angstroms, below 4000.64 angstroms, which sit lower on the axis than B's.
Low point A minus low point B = -0.32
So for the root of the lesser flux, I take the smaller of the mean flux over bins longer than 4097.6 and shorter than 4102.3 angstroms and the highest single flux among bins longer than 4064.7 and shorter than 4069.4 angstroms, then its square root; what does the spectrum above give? 1.24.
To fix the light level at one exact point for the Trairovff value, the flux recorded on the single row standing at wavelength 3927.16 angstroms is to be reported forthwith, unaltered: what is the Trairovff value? 1.52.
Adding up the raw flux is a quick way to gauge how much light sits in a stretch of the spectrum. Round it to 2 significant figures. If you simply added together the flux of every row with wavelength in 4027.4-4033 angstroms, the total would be 9.8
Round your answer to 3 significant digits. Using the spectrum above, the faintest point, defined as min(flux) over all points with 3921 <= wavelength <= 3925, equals 1.53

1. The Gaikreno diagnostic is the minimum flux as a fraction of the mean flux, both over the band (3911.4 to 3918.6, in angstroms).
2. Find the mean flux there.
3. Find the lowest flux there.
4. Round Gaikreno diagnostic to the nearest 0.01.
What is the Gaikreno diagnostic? 0.93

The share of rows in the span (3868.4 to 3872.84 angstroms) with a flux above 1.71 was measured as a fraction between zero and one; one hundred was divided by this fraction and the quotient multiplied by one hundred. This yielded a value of 10000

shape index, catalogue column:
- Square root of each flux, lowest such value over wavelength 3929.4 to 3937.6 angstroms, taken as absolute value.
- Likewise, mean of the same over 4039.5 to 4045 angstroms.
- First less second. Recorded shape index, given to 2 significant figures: -0.22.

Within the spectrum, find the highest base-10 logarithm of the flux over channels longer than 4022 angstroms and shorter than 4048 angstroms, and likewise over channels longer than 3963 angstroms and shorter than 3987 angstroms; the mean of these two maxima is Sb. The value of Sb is 0.262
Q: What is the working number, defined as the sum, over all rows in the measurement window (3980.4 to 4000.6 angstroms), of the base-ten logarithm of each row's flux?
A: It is 4.29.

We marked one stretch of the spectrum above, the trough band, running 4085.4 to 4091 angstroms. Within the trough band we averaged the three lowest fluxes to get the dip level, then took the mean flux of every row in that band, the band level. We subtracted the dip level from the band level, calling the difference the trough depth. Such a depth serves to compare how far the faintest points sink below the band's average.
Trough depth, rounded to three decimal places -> 0.048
